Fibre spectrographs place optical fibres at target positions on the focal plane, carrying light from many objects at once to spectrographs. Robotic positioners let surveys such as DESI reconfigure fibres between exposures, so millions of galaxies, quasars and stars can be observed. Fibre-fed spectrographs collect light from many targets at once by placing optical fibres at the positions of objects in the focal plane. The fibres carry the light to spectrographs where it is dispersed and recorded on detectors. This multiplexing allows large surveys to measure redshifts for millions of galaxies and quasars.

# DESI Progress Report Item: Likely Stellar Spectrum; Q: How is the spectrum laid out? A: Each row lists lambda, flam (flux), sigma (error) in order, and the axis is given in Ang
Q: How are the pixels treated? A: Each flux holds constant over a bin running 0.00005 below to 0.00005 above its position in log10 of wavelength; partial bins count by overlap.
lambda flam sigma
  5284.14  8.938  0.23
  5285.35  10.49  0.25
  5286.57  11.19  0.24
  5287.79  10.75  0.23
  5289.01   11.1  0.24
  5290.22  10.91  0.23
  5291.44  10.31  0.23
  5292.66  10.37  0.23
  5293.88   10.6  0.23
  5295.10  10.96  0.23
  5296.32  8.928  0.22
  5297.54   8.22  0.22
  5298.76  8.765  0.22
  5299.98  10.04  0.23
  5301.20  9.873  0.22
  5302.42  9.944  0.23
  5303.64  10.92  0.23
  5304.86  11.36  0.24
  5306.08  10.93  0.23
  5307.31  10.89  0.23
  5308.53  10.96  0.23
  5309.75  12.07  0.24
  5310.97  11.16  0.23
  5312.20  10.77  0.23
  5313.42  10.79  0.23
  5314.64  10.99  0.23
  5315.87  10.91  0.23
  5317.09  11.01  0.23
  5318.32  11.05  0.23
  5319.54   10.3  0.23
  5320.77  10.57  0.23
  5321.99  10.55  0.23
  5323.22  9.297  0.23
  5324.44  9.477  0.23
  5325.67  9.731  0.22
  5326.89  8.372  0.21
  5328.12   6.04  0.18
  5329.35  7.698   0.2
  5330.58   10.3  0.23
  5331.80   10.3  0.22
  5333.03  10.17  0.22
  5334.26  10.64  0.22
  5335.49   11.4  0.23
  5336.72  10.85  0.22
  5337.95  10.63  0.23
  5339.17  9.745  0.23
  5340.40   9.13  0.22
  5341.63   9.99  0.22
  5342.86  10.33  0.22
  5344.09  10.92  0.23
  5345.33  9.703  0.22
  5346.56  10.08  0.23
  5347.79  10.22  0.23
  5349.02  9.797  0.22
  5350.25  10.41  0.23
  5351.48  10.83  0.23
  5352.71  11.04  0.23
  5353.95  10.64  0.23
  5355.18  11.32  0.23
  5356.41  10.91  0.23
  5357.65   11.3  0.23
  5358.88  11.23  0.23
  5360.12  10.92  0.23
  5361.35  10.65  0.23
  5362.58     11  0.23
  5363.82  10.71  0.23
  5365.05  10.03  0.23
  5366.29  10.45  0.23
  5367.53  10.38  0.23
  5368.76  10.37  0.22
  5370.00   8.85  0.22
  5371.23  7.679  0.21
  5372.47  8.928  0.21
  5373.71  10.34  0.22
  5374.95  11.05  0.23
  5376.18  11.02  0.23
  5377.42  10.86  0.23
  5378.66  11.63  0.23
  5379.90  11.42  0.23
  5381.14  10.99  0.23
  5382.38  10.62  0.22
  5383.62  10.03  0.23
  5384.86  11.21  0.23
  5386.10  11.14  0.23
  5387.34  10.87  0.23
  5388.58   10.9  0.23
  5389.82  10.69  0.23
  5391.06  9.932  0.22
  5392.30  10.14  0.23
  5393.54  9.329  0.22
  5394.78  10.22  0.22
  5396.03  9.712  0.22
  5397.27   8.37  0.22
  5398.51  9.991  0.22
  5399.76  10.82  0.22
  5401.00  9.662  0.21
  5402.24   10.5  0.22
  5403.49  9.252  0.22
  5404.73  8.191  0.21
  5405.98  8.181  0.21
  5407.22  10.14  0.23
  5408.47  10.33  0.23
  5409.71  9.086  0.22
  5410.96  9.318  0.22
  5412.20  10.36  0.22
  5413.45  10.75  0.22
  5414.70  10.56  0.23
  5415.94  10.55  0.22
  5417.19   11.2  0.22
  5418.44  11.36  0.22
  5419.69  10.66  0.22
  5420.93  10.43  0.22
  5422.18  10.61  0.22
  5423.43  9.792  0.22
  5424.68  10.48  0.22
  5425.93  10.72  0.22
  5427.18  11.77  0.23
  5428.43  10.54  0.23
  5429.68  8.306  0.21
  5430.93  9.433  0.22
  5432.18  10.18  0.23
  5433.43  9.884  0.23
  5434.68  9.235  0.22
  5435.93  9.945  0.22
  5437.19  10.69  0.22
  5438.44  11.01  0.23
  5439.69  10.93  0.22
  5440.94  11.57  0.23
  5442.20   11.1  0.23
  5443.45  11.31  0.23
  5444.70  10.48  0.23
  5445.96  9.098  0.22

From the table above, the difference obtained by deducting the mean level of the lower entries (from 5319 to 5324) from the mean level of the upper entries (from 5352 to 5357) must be 0.8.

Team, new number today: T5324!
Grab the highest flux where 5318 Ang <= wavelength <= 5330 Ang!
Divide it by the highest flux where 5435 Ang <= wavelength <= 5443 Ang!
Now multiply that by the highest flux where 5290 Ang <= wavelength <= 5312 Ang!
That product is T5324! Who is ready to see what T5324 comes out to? 11.5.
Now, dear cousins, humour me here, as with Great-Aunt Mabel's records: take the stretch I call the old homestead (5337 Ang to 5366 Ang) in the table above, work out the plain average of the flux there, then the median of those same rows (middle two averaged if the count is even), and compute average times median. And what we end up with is 112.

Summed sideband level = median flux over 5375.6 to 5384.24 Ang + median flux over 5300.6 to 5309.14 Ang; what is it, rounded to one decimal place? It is 21.9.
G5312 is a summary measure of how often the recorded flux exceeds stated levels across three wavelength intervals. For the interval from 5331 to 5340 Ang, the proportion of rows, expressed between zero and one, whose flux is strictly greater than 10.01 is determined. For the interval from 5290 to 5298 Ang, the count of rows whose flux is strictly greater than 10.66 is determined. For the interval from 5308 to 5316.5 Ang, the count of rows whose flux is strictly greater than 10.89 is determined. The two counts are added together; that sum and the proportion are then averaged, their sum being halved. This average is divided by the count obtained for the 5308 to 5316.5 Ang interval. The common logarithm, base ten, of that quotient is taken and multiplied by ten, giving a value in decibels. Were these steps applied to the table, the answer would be -1.0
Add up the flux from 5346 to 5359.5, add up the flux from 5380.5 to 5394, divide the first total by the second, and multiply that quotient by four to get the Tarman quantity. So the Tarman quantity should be 4.07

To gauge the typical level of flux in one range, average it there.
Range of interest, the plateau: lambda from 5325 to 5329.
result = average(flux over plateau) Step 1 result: 8.0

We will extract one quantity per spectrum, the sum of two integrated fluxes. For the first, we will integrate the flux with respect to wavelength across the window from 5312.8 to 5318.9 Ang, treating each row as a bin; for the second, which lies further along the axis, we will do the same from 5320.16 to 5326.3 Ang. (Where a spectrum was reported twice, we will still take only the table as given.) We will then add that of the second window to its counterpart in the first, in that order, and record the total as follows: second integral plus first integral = 128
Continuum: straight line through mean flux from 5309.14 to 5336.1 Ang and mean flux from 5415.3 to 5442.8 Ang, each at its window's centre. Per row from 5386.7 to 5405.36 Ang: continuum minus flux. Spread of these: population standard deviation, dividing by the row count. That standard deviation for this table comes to 0.83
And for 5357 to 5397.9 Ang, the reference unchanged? 0.90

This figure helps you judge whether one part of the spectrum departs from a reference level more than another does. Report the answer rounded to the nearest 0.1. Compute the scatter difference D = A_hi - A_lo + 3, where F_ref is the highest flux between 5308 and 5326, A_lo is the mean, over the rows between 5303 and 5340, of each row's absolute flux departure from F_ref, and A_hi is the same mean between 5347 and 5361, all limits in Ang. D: 2.5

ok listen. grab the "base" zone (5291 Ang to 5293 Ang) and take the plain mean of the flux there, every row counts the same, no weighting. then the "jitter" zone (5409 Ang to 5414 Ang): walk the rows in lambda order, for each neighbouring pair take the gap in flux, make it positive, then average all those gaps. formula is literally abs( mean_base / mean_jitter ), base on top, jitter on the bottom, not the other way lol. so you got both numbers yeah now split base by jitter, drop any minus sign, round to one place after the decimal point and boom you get 18.6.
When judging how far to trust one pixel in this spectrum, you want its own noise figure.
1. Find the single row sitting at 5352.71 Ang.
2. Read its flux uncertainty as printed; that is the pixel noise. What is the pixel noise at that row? 0.230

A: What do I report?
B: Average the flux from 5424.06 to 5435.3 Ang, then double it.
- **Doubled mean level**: 20.1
